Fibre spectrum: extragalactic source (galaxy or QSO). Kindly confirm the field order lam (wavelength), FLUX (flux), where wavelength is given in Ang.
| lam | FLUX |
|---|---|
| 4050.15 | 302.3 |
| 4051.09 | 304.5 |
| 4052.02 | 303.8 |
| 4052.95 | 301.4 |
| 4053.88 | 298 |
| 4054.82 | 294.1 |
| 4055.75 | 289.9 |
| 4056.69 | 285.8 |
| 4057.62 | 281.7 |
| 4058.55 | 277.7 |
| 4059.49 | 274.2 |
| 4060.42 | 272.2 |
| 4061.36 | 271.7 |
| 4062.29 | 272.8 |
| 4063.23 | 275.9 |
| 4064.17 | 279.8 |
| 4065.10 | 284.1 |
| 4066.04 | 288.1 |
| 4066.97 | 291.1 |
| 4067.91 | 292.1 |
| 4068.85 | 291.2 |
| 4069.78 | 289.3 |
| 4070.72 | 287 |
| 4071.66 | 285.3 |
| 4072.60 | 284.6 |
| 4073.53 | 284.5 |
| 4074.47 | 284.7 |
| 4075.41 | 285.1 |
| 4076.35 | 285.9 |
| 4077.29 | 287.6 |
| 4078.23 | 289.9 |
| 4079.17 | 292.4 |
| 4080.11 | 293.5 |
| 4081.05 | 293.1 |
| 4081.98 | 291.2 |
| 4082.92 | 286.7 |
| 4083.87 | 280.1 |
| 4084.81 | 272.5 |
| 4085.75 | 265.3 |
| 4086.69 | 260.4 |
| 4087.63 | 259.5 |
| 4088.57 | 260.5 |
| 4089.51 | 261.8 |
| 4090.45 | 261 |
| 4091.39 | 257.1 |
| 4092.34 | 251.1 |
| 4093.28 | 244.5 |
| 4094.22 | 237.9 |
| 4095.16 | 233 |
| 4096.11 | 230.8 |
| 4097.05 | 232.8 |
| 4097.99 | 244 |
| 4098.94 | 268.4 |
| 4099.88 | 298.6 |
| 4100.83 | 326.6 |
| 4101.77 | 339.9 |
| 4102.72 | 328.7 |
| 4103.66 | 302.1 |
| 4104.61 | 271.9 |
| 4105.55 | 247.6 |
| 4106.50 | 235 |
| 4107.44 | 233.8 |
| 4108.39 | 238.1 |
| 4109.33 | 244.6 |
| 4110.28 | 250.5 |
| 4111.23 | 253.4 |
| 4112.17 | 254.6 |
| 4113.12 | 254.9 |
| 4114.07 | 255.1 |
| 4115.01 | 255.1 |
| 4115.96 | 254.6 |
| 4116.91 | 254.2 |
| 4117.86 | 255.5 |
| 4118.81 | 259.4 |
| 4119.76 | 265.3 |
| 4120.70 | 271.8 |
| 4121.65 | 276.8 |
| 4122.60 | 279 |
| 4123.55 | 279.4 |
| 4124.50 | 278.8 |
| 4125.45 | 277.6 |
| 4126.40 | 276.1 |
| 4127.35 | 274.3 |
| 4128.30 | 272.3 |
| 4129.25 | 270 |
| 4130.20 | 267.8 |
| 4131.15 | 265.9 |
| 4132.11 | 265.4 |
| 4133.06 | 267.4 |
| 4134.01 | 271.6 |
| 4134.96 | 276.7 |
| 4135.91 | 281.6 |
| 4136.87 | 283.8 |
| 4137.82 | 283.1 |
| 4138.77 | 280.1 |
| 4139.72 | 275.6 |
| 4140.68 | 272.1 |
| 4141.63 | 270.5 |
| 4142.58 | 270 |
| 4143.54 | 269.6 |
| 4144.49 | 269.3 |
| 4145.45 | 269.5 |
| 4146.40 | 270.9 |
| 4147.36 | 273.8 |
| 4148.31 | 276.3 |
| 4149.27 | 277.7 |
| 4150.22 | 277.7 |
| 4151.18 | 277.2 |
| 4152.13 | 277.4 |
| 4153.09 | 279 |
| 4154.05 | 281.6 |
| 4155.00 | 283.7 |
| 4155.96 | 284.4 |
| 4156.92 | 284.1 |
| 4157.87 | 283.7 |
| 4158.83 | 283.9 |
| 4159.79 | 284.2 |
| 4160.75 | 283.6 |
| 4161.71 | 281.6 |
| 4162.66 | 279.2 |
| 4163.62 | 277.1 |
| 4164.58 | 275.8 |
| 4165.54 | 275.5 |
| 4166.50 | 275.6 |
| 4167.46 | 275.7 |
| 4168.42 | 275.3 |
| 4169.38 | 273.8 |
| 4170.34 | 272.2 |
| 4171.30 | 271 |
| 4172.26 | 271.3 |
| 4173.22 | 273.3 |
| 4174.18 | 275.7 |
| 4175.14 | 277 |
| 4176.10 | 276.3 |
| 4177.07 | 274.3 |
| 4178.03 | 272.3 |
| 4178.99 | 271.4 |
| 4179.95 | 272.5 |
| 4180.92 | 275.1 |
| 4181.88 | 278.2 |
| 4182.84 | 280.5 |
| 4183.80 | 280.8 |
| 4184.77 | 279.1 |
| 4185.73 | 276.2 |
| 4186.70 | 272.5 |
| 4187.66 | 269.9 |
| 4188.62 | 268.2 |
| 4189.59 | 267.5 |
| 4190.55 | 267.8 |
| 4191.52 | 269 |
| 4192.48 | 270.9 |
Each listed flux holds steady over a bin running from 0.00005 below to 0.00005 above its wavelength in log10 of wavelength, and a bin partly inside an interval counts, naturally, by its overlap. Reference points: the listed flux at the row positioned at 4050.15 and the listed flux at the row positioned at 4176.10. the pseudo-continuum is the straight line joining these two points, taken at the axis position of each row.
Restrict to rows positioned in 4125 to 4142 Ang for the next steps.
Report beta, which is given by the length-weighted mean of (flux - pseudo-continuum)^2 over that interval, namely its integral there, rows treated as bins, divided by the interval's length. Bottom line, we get 158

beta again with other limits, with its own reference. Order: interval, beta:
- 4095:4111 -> 1952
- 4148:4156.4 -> 14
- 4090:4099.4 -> 2367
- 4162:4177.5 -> 11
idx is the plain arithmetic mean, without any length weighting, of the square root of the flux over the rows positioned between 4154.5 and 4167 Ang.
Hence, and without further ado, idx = 16.8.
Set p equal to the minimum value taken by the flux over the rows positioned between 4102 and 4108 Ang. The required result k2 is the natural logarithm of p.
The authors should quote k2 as 5.45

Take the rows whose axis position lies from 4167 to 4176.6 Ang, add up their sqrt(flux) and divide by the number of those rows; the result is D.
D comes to 16.6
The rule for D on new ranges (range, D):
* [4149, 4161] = 16.8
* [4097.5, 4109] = 16.6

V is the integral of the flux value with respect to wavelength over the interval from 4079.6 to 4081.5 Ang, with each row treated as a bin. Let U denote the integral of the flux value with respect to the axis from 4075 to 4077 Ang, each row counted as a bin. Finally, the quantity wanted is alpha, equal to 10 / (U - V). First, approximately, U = 571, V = 557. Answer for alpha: 0.731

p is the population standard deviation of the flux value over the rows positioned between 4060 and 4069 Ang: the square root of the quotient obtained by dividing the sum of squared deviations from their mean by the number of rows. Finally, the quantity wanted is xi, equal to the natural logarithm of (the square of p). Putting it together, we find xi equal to 4.2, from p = 8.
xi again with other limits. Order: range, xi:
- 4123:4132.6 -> 3.2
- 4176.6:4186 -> 2.4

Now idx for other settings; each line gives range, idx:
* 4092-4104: 16.5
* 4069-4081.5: 17.0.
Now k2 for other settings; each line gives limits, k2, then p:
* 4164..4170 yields 5.61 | 273.8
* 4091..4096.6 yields 5.44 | 230.8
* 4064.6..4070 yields 5.65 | 284.1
